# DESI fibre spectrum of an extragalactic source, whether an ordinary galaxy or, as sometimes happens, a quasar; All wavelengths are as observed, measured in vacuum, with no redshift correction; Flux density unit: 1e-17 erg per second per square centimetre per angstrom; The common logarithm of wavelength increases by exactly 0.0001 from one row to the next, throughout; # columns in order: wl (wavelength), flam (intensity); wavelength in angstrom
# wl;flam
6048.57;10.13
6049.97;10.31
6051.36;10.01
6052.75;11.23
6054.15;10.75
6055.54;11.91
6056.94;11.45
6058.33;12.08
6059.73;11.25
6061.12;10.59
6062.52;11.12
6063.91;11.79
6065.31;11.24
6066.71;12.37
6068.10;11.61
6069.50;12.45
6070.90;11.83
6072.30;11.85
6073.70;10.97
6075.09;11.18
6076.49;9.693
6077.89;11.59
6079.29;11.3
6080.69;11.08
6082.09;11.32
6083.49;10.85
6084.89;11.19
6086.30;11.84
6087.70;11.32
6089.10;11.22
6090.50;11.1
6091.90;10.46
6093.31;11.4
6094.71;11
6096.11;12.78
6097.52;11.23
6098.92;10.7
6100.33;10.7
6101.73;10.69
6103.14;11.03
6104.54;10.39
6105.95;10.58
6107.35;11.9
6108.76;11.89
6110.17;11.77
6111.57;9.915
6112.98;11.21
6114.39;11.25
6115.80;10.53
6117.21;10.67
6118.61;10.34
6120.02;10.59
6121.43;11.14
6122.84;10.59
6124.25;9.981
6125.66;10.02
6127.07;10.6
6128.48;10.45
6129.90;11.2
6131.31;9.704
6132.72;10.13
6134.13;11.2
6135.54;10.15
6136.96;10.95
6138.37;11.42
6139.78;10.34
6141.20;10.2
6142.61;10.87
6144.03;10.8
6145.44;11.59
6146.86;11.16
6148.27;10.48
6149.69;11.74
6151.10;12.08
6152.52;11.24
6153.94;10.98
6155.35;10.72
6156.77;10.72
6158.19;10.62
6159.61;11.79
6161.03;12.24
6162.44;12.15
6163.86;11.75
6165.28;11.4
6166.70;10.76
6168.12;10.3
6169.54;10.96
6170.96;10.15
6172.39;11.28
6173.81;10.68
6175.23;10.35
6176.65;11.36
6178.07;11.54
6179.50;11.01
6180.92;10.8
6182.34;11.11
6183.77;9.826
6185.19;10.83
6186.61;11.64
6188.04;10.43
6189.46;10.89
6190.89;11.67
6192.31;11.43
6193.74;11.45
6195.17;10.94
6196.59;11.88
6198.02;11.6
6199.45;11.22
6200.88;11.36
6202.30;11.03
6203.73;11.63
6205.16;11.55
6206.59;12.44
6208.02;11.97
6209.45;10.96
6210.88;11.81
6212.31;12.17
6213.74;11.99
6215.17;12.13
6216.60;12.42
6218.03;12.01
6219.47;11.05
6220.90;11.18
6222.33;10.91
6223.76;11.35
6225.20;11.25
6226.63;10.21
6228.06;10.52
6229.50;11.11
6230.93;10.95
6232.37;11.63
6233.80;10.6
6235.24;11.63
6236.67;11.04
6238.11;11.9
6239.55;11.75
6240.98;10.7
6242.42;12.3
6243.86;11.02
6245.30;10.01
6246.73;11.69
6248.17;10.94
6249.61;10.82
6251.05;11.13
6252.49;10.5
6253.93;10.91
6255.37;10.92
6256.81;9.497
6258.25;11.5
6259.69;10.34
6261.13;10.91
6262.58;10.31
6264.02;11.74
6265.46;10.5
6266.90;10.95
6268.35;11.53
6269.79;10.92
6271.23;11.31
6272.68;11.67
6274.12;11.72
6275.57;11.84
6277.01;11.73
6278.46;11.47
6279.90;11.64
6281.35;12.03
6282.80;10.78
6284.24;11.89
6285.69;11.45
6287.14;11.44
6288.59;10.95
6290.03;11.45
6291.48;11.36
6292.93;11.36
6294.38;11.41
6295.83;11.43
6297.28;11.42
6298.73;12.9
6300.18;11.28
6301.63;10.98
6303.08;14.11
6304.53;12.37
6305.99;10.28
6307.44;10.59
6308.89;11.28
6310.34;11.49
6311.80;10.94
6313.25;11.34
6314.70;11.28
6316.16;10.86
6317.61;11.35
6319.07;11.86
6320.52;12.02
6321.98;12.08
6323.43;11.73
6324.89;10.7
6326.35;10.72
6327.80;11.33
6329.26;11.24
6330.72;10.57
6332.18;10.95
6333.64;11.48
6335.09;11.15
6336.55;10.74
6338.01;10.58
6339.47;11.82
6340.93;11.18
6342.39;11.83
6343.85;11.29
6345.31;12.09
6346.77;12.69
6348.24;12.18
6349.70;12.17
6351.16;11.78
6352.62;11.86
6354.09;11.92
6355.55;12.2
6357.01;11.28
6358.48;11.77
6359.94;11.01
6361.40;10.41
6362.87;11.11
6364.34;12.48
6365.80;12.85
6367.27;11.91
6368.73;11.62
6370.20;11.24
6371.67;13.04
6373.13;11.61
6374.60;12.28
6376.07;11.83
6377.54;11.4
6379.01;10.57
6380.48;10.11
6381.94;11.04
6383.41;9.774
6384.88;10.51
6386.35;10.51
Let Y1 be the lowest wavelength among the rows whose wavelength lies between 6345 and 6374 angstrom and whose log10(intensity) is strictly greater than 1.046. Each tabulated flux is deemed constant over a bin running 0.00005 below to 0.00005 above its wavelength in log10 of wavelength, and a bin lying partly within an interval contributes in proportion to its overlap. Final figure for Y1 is 6345.31 angstrom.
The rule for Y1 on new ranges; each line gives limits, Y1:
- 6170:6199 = 6172.39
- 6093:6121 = 6093.31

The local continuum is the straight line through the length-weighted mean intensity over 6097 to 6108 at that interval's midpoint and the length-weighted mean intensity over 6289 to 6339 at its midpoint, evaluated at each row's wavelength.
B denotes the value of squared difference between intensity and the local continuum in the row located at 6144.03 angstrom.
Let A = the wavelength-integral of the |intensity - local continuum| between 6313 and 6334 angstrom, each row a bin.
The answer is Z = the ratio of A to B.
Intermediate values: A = 8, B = 0.0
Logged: 230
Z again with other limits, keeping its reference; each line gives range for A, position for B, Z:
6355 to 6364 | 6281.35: 9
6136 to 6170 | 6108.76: 18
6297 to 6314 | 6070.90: 12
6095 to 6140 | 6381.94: 105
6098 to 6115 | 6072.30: 8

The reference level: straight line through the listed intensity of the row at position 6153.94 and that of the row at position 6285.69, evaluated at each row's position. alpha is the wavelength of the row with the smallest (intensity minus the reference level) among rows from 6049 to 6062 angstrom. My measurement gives 6051.36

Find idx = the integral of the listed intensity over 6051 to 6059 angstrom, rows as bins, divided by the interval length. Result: 11.3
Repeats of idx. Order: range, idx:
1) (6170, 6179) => 10.9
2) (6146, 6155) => 11.3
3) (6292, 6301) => 11.6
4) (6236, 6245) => 11.4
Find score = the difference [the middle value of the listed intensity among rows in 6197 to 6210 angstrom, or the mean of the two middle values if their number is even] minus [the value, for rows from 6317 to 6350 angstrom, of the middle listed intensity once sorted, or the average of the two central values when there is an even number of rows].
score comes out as 0.2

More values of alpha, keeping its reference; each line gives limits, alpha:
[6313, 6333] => 6330.72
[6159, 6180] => 6170.96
